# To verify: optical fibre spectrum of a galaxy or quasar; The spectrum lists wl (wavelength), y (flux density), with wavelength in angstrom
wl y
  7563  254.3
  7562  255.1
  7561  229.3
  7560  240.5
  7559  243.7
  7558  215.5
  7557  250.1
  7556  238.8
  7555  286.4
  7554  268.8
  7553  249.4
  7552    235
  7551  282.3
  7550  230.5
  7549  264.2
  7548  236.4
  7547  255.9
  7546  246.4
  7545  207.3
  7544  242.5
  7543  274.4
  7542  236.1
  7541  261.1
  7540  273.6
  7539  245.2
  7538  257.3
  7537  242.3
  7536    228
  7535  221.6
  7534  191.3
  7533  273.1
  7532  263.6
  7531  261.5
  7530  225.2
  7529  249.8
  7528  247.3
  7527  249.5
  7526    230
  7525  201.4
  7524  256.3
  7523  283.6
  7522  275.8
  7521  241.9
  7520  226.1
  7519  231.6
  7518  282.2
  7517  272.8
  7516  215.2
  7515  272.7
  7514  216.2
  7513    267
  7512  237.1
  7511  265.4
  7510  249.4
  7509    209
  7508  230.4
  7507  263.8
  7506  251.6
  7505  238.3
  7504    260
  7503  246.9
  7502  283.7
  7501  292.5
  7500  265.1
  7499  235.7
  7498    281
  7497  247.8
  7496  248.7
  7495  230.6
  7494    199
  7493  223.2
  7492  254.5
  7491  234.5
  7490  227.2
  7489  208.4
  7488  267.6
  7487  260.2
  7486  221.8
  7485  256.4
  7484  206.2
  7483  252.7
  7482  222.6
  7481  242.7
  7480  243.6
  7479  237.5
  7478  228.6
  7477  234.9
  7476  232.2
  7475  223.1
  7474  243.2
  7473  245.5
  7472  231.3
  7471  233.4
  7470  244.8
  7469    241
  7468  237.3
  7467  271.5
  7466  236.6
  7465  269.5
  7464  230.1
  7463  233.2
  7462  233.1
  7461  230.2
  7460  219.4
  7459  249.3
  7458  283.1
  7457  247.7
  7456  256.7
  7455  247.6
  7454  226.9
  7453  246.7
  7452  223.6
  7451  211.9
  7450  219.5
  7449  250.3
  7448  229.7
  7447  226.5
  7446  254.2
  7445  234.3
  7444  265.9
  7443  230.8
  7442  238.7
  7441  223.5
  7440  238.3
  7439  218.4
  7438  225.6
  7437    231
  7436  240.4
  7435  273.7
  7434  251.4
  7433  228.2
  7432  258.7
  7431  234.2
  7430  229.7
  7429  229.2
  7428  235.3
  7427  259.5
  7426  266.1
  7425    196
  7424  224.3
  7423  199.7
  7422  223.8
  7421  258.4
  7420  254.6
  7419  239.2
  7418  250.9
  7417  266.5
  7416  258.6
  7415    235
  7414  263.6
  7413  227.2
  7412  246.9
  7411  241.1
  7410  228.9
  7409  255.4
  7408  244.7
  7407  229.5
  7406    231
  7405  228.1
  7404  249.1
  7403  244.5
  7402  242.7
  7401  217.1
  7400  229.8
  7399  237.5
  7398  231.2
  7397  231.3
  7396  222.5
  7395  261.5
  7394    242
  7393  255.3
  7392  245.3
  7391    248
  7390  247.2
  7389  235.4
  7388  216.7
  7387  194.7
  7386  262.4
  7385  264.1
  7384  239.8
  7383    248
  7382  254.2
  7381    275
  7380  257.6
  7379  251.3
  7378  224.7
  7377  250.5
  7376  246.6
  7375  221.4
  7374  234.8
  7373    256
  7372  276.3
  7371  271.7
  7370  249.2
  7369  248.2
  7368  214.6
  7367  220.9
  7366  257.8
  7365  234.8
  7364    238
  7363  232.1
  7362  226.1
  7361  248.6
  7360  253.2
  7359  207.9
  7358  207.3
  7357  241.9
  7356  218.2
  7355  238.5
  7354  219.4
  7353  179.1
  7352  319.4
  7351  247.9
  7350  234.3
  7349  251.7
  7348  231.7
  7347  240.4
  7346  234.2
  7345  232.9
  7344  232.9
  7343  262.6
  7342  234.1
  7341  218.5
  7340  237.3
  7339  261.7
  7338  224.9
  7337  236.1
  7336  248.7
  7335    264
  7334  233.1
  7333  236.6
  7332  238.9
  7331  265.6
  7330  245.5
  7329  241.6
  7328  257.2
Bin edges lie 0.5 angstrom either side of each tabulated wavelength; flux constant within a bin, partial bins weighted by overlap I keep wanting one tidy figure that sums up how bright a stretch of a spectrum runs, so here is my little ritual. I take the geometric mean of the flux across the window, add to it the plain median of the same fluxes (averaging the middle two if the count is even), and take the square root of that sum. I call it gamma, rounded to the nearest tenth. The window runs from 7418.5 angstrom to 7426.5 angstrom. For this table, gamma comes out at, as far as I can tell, 21.5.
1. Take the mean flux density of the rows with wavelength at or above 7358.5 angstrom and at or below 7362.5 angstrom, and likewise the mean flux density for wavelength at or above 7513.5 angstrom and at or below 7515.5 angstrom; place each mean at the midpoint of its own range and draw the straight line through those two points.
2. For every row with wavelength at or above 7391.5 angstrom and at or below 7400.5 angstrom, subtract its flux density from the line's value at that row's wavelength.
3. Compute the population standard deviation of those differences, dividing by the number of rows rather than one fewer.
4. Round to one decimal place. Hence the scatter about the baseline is 12.1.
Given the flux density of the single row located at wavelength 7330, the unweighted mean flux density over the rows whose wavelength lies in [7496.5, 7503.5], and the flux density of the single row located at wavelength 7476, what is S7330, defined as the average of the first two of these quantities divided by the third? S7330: 1.10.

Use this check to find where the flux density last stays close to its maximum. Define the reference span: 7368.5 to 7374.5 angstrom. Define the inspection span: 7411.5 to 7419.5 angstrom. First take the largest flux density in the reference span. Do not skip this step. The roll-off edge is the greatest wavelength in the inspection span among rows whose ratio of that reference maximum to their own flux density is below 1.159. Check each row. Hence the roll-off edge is 7419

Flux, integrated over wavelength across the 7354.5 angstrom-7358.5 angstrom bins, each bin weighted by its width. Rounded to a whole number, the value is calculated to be 906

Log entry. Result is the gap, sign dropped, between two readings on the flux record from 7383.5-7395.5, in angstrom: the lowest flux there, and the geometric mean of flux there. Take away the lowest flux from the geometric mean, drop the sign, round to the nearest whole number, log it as 47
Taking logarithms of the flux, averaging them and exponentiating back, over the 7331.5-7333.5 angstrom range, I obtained 238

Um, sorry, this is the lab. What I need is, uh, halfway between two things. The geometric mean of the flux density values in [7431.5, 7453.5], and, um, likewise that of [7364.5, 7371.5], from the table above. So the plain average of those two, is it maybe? 239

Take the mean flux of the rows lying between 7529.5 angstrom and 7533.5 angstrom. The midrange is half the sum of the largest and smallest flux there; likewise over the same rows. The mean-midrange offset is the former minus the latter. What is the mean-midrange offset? 6.7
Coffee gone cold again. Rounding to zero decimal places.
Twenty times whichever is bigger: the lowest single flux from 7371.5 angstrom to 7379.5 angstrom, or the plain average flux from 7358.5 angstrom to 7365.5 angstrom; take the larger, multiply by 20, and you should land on 4688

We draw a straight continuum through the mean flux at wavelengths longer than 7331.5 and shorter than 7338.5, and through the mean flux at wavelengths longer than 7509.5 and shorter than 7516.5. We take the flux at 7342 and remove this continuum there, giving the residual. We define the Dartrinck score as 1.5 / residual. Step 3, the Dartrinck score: -0.23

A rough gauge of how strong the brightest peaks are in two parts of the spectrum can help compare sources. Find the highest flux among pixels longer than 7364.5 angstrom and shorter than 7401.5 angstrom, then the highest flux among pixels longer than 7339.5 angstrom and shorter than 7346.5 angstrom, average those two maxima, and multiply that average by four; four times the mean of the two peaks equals 1078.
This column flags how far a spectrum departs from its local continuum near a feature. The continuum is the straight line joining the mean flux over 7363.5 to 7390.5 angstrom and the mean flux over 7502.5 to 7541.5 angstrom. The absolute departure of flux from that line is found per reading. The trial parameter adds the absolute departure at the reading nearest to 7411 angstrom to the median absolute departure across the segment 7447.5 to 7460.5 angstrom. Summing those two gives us 19.2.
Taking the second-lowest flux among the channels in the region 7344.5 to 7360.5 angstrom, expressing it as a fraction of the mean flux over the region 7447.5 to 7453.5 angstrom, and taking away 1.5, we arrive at -0.600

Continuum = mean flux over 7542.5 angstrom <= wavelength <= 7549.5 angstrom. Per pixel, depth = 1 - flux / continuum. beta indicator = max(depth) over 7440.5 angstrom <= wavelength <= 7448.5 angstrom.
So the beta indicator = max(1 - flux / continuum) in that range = 0.09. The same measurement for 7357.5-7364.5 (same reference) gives 0.16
